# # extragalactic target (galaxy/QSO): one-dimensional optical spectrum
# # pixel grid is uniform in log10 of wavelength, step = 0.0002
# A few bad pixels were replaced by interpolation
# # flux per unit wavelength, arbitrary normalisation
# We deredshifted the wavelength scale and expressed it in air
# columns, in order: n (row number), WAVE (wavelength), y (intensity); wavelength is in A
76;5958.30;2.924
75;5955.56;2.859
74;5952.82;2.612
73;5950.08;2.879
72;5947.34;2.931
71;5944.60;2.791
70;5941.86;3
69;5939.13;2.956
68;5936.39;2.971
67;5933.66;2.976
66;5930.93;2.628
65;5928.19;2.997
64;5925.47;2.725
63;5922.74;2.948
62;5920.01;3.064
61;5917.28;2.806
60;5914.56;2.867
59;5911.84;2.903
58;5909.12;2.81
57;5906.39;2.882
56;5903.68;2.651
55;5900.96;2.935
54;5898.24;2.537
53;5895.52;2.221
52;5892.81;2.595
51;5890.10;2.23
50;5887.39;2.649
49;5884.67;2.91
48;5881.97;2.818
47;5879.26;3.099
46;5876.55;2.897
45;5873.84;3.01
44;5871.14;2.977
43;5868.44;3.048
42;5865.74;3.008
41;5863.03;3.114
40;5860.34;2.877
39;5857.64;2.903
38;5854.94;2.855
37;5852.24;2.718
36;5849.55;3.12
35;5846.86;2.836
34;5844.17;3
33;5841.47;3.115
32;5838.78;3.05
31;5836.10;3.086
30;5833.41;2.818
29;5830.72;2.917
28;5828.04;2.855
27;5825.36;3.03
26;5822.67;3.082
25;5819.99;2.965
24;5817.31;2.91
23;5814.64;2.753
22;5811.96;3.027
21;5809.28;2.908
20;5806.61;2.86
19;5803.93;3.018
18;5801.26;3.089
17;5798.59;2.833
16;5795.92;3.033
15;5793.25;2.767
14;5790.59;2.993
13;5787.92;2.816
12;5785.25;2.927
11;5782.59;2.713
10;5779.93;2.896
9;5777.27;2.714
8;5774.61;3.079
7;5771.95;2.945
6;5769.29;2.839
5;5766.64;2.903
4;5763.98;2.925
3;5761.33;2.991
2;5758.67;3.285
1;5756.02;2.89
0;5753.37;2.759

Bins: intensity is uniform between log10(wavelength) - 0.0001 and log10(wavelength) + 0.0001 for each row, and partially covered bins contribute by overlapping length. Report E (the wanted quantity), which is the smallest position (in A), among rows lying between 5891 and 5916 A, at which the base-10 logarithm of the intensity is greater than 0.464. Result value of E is 5900.96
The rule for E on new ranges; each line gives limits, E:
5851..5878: 5863.03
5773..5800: 5774.61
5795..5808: 5795.92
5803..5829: 5803.93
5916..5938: 5920.01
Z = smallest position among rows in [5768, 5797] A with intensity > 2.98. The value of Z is 5774.61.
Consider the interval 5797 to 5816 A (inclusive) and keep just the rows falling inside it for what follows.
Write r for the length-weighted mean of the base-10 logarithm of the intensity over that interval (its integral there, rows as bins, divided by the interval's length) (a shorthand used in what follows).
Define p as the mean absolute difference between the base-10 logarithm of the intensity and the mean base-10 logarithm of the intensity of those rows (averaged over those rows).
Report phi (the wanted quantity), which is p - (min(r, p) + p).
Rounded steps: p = 0.0149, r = 0.466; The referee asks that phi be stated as -0.0149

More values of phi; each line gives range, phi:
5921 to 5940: -0.0184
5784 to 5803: -0.0150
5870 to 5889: -0.0156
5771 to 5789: -0.0159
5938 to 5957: -0.0142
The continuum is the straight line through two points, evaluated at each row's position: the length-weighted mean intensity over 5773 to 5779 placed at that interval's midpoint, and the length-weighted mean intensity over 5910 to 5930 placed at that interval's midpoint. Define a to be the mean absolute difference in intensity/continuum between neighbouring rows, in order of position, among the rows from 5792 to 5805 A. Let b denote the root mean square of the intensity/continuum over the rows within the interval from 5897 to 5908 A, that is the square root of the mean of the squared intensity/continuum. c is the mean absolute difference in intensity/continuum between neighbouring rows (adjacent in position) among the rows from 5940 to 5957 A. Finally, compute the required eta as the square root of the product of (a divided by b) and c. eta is 0.067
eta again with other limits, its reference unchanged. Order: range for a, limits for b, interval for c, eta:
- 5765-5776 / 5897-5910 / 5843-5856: 0.056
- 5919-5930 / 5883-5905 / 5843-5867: 0.069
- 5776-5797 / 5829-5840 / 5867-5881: 0.049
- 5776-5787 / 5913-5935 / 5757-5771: 0.051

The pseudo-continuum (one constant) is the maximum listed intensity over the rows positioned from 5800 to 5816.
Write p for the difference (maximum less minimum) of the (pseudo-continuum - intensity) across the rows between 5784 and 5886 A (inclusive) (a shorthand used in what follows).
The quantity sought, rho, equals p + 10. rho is 10.40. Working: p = 0.40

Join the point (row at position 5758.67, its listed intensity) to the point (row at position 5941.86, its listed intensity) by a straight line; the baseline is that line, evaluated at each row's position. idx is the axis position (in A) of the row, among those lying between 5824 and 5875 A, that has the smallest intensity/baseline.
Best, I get 5852.24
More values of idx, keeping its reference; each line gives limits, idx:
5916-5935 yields 5930.93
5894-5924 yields 5895.52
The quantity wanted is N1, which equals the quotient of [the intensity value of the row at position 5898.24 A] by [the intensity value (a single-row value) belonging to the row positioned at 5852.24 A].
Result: 0.93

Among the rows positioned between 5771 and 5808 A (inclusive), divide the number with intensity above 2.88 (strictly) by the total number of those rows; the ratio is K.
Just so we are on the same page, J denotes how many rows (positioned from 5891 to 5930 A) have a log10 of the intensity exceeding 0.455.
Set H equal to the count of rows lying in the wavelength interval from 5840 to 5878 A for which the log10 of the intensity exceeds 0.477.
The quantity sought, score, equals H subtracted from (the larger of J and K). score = 0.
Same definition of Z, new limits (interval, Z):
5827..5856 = 5836.10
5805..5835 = 5811.96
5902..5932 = 5920.01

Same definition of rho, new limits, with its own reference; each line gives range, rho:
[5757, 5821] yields 10.57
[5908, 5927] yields 10.34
